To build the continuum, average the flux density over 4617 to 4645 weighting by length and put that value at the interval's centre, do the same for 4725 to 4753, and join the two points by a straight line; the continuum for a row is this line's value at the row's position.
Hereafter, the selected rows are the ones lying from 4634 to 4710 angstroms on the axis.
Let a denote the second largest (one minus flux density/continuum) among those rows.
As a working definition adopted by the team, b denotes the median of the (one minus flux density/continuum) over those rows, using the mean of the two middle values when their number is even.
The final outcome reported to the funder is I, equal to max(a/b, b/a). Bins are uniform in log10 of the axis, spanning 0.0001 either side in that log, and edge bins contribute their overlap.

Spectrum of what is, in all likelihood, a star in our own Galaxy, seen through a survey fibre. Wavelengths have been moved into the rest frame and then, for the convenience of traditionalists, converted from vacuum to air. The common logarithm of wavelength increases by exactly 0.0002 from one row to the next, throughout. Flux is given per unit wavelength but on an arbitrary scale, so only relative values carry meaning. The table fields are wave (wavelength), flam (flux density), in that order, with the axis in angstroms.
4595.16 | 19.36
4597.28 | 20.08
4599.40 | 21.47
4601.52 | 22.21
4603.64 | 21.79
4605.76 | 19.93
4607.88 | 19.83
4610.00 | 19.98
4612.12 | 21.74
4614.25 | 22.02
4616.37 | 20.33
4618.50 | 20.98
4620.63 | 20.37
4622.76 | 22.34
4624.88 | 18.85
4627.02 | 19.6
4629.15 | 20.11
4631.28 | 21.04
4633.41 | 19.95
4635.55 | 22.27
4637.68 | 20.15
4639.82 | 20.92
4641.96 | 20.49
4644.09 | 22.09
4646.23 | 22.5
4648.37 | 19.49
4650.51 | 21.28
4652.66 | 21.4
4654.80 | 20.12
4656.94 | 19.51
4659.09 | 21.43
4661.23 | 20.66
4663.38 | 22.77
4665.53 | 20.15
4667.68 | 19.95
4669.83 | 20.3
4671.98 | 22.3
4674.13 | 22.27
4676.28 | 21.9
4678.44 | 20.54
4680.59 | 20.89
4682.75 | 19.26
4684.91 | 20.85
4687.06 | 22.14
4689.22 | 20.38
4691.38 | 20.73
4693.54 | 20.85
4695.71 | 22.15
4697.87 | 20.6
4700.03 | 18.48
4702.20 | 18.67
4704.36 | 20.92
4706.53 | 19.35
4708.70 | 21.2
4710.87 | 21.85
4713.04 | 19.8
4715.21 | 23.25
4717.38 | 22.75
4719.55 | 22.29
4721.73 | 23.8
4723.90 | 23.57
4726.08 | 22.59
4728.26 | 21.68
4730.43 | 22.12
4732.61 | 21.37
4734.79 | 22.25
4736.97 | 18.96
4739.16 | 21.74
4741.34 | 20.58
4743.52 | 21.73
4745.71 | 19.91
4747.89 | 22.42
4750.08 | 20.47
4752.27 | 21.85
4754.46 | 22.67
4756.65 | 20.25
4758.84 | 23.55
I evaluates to 11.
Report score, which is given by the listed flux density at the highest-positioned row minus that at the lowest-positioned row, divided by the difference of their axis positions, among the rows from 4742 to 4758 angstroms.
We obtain -0.11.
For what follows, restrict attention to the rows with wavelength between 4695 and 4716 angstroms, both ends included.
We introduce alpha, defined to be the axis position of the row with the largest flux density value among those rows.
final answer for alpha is 4715.21 angstroms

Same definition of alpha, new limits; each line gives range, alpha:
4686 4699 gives 4695.71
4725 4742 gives 4726.08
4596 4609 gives 4601.52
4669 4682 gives 4671.98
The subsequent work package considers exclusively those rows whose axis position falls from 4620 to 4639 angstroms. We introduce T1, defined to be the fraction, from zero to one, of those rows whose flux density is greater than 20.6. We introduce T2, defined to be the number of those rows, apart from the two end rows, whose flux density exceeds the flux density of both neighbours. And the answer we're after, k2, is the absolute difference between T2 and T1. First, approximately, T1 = 0.33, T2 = 3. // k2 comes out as 2.7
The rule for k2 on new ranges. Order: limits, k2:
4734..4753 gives 2.4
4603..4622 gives 1.6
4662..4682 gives 0.4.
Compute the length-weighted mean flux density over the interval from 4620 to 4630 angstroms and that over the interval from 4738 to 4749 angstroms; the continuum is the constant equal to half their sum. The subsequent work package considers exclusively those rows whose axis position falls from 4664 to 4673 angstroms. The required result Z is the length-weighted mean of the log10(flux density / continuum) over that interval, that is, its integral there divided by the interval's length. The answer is 0.000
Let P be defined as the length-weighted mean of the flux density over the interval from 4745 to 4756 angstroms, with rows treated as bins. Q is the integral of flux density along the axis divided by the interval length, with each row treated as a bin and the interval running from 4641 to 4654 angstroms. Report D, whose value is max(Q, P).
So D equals 21.5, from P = 21.5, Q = 21.2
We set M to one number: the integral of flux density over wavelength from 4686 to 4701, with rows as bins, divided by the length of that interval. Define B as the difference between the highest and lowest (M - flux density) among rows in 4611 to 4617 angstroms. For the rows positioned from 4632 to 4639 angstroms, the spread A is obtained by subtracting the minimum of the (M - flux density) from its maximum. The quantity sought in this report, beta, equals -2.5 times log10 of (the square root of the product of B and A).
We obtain -0.74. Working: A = 2.32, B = 1.7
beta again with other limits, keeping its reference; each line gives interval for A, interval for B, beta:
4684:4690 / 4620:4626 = -0.99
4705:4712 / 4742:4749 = -1.00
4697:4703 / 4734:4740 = -1.05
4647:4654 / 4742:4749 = -0.85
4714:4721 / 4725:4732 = 0.07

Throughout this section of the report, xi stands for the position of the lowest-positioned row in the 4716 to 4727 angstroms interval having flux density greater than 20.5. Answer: 4717.38 angstroms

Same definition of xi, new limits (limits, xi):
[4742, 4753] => 4743.52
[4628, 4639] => 4631.28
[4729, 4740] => 4730.43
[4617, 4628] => 4618.50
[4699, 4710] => 4704.36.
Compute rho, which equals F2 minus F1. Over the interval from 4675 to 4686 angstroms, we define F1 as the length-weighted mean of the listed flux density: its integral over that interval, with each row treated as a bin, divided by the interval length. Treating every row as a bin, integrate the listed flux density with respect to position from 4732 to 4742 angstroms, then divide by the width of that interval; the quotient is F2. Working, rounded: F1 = 20.7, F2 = 21.0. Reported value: 0.24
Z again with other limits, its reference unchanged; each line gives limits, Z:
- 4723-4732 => 0.033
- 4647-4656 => -0.003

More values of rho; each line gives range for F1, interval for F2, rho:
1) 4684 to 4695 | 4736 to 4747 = -0.40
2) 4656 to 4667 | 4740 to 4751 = 0.18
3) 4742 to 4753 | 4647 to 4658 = -0.81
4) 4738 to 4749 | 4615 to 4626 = -0.65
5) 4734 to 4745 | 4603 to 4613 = -0.37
